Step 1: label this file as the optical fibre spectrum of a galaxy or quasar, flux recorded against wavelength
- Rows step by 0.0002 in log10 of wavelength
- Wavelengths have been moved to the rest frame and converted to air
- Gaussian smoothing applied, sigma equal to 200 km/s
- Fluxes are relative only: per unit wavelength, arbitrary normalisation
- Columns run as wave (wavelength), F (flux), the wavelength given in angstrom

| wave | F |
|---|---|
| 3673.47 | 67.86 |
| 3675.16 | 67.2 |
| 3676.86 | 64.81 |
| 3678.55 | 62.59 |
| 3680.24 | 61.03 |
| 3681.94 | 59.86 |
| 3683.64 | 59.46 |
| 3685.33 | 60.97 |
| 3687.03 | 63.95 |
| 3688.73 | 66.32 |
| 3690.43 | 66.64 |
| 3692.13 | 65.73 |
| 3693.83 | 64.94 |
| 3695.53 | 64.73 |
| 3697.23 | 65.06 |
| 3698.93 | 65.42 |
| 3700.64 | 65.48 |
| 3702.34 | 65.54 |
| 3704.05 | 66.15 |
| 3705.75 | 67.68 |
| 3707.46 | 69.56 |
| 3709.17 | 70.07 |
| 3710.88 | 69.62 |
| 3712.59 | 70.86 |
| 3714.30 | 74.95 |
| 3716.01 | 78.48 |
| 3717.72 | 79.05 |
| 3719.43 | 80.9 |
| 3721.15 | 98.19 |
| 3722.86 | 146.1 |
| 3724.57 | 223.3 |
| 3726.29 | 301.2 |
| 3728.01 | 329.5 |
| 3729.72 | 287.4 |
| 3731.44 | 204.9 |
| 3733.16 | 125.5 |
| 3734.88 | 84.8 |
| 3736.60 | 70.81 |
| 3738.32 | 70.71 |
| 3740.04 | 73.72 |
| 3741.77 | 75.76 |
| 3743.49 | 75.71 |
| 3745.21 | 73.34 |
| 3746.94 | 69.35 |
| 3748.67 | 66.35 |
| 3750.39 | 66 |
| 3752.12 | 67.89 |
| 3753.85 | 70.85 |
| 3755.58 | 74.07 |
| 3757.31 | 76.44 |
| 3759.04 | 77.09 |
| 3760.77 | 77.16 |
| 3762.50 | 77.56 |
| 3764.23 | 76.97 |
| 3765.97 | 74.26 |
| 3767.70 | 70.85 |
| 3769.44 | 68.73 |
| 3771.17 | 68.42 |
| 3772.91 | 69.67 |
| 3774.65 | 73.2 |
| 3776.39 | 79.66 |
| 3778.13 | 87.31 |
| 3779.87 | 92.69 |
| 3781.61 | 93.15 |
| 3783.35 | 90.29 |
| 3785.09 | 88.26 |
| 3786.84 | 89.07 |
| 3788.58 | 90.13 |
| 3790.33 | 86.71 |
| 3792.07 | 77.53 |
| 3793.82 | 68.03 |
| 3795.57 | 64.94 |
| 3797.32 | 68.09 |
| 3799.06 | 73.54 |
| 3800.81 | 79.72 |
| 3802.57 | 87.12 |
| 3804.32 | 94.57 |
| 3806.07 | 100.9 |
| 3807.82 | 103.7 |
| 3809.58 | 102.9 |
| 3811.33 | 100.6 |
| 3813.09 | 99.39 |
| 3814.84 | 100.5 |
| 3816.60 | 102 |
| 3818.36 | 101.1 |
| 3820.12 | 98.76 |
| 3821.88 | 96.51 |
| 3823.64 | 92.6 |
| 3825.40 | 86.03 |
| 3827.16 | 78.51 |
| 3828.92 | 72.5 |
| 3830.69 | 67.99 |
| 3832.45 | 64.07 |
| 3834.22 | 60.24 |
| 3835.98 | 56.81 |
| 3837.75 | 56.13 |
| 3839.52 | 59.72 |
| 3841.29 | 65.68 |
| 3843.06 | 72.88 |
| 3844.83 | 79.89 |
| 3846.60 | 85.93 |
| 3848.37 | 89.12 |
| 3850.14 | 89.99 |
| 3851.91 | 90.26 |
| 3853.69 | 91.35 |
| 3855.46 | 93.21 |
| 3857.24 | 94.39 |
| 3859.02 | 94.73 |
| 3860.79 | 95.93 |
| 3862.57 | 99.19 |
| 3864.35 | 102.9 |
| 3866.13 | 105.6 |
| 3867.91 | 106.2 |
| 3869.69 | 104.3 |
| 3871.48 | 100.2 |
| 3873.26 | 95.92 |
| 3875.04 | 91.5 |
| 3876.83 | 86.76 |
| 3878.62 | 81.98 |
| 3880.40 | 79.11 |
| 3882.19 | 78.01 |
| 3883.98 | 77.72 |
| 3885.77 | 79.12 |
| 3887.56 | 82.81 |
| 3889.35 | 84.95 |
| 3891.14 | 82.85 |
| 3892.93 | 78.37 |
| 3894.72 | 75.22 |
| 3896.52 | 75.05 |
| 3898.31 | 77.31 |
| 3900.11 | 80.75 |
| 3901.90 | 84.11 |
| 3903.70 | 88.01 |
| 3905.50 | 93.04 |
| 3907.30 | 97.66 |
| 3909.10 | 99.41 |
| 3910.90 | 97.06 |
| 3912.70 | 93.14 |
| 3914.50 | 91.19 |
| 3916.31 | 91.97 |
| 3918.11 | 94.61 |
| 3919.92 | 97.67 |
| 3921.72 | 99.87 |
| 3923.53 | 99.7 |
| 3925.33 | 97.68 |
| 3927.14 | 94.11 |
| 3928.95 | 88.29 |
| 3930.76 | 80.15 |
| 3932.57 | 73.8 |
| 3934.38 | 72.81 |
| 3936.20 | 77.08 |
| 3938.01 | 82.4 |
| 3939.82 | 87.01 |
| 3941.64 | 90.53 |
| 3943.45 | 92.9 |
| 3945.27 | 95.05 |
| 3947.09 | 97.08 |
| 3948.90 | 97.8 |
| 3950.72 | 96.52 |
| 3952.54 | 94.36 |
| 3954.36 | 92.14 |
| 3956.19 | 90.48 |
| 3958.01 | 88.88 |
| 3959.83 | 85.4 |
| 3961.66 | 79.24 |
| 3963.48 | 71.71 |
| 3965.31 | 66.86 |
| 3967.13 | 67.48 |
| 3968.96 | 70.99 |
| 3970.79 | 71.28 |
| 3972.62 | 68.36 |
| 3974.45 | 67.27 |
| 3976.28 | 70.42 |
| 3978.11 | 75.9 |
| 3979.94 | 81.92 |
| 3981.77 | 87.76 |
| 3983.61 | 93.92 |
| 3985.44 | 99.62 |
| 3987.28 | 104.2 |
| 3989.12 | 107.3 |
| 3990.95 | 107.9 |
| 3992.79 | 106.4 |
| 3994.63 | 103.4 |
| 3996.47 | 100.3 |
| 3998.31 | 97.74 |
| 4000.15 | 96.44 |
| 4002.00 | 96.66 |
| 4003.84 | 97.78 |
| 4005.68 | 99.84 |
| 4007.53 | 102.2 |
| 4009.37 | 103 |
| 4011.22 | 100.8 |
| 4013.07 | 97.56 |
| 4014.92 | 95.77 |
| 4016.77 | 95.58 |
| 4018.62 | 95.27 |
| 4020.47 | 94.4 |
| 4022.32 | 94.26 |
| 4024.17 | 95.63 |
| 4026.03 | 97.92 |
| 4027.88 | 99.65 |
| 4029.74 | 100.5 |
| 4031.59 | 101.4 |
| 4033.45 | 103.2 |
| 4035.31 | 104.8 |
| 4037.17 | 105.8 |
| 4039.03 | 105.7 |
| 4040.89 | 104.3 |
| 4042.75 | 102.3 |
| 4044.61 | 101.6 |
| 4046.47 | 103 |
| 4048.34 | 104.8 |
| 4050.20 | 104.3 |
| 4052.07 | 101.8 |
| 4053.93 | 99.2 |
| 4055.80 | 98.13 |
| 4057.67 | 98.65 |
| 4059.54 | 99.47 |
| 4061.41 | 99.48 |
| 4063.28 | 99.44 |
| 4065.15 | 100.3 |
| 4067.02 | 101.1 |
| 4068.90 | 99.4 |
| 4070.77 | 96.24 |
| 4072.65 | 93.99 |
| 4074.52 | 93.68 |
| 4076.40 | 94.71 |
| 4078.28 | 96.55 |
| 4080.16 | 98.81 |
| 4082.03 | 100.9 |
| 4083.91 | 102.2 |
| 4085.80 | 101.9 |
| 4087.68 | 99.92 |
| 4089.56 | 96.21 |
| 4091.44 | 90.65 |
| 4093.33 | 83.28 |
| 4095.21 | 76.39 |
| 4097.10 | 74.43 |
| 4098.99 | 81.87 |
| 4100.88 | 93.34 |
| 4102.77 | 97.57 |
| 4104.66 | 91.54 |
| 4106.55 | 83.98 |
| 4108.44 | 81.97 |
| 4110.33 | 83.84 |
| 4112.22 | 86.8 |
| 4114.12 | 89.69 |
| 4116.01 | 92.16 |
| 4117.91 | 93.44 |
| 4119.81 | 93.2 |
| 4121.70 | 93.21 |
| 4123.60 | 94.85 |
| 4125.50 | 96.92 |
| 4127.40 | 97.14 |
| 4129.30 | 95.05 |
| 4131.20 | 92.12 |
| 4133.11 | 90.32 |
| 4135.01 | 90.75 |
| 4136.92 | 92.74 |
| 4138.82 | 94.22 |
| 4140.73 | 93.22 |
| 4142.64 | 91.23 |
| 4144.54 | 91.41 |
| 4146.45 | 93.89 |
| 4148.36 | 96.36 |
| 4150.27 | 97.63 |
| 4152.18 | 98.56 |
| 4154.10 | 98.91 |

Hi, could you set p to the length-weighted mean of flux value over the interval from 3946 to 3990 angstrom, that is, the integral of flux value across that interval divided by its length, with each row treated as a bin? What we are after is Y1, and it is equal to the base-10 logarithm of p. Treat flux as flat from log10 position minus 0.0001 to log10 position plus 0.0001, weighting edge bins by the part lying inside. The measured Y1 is 1.93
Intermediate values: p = 84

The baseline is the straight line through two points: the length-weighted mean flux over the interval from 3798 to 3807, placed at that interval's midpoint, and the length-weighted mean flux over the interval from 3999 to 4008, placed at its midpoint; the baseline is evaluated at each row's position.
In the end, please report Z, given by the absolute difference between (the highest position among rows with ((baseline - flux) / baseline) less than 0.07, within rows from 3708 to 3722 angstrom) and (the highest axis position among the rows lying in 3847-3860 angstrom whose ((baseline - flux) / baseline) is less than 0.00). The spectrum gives 137.9 angstrom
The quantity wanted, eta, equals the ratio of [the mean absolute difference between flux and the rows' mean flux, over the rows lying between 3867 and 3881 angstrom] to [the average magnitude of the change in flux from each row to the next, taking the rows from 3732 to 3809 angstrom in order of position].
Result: 1.9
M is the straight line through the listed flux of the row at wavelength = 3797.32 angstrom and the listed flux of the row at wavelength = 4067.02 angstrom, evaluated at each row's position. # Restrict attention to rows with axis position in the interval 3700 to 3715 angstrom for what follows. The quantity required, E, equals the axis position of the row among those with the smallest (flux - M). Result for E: 3702.34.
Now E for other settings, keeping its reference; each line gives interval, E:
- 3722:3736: 3734.88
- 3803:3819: 3804.32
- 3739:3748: 3746.94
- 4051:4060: 4055.80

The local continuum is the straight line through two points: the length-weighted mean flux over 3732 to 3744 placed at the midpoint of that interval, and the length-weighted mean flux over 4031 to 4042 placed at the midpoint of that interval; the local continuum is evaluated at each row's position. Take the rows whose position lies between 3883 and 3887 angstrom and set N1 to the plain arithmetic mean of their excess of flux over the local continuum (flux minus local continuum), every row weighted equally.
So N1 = -16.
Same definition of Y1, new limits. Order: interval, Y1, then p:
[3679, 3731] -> 2.00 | 101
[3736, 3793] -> 1.89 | 77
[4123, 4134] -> 1.97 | 94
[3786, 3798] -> 1.89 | 78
